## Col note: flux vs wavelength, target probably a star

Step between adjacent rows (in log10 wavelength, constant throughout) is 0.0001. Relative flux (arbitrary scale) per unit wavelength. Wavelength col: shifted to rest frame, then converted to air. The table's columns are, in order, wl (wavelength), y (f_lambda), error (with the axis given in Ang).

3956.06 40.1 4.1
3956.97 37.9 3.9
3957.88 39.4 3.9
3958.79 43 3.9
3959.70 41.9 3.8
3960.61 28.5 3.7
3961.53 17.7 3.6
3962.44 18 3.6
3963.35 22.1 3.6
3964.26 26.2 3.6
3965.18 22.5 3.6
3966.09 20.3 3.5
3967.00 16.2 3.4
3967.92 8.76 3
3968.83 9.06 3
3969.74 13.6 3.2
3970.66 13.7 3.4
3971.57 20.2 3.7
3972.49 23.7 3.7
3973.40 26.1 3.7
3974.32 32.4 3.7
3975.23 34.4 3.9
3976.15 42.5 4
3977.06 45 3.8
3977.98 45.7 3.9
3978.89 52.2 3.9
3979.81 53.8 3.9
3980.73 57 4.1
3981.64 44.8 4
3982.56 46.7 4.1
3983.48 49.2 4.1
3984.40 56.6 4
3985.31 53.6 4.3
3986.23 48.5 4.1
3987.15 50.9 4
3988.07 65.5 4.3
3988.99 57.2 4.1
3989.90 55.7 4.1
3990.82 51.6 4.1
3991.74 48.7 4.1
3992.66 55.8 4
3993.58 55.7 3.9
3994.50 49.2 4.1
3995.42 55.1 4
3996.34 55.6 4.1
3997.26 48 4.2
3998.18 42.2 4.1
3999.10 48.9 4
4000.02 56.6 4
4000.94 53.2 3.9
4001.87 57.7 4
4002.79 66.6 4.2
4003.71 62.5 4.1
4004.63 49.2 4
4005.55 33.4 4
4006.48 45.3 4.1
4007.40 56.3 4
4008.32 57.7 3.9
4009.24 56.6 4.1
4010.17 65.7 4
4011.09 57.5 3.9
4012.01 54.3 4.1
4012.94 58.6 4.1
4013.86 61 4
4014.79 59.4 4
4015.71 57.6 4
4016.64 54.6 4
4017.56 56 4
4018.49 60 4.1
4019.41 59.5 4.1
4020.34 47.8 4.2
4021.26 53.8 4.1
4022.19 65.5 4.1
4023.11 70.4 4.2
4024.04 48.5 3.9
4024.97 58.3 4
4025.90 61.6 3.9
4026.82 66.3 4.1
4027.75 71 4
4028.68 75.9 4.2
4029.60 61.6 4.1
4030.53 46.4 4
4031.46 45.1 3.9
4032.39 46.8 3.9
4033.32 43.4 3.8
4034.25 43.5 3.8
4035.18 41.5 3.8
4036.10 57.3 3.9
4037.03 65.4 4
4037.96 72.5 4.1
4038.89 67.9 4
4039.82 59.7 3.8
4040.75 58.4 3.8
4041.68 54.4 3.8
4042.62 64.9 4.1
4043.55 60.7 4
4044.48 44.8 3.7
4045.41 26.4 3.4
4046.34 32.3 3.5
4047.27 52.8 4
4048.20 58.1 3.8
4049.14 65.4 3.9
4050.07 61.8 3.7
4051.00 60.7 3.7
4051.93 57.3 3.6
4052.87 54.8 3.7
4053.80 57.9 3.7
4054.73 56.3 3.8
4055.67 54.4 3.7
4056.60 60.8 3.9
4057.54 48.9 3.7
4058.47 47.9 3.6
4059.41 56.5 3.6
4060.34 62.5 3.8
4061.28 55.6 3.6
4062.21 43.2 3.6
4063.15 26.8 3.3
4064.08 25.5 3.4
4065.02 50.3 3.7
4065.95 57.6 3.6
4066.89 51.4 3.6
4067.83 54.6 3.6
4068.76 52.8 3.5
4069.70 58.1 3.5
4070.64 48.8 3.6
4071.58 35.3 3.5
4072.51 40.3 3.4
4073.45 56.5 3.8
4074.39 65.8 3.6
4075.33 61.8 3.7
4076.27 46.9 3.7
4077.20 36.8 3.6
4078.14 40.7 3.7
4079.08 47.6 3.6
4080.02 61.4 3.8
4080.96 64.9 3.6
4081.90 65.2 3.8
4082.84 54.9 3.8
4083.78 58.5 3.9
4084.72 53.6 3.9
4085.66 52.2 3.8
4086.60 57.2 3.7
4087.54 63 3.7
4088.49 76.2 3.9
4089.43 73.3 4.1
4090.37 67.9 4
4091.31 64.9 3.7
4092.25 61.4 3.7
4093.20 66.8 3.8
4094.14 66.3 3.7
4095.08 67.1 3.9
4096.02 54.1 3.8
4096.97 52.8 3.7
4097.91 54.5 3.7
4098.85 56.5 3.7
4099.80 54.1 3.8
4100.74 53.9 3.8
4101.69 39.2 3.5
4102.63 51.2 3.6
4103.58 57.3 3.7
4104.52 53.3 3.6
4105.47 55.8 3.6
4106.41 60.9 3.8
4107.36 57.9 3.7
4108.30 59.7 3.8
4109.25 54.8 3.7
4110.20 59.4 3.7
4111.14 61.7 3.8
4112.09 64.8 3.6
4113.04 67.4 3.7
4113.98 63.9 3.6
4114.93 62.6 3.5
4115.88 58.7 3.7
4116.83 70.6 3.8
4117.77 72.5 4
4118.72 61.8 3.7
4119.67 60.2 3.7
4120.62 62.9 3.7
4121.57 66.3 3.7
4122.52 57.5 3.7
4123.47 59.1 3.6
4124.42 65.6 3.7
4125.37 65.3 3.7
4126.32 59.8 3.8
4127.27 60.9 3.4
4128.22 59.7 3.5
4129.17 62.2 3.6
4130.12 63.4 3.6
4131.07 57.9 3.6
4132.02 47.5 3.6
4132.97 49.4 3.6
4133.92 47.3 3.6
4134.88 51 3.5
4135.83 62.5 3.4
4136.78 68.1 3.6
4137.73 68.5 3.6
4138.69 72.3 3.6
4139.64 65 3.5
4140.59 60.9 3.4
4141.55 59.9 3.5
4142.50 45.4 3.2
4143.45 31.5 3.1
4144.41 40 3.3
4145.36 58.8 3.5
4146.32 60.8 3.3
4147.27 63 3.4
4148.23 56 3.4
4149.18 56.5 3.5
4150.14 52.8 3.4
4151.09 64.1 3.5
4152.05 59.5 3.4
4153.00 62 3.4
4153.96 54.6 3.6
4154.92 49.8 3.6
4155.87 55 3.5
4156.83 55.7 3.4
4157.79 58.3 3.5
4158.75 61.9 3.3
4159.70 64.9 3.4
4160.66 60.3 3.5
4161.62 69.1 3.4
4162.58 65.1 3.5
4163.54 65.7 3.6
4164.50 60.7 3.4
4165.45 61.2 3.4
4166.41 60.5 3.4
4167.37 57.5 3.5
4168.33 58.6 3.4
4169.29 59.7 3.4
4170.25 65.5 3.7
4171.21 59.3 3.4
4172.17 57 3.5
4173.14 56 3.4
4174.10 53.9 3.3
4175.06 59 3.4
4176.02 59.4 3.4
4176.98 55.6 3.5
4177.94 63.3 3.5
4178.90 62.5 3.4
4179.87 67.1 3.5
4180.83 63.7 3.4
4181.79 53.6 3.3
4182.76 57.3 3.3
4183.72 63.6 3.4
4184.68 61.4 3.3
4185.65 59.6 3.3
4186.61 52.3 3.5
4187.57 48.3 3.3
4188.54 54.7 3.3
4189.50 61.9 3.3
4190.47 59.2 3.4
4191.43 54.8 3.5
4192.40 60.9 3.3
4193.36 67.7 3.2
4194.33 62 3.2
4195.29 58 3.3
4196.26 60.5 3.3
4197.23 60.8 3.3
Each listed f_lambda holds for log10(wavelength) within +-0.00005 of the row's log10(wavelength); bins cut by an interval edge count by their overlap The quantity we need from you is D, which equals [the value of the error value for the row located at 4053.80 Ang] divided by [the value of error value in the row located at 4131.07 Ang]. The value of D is 1.03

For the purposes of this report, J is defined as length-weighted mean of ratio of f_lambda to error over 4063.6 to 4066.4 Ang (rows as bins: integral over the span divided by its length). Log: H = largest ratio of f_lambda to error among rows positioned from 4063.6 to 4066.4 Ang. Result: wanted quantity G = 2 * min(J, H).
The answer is 25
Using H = 16.0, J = 12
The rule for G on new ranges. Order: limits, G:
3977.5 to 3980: 26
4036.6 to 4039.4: 34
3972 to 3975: 15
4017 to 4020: 28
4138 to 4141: 38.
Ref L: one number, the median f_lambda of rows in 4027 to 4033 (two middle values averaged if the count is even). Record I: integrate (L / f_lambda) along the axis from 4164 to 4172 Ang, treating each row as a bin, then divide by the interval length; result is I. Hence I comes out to 0.90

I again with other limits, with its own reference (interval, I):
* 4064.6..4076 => 1.06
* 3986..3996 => 1.01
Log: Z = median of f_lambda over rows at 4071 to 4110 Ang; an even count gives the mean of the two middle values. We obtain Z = 56.5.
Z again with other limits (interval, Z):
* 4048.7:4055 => 57.9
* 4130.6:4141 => 60.9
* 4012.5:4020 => 59.0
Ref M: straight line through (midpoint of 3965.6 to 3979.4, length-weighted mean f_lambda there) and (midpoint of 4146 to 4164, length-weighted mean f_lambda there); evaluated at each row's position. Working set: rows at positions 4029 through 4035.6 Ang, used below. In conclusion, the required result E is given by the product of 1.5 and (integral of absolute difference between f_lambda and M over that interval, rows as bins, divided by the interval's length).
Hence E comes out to 14.7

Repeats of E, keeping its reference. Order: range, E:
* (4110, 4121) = 17.0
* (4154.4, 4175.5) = 6.1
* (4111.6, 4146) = 14.1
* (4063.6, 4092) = 18.0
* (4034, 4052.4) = 26.9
